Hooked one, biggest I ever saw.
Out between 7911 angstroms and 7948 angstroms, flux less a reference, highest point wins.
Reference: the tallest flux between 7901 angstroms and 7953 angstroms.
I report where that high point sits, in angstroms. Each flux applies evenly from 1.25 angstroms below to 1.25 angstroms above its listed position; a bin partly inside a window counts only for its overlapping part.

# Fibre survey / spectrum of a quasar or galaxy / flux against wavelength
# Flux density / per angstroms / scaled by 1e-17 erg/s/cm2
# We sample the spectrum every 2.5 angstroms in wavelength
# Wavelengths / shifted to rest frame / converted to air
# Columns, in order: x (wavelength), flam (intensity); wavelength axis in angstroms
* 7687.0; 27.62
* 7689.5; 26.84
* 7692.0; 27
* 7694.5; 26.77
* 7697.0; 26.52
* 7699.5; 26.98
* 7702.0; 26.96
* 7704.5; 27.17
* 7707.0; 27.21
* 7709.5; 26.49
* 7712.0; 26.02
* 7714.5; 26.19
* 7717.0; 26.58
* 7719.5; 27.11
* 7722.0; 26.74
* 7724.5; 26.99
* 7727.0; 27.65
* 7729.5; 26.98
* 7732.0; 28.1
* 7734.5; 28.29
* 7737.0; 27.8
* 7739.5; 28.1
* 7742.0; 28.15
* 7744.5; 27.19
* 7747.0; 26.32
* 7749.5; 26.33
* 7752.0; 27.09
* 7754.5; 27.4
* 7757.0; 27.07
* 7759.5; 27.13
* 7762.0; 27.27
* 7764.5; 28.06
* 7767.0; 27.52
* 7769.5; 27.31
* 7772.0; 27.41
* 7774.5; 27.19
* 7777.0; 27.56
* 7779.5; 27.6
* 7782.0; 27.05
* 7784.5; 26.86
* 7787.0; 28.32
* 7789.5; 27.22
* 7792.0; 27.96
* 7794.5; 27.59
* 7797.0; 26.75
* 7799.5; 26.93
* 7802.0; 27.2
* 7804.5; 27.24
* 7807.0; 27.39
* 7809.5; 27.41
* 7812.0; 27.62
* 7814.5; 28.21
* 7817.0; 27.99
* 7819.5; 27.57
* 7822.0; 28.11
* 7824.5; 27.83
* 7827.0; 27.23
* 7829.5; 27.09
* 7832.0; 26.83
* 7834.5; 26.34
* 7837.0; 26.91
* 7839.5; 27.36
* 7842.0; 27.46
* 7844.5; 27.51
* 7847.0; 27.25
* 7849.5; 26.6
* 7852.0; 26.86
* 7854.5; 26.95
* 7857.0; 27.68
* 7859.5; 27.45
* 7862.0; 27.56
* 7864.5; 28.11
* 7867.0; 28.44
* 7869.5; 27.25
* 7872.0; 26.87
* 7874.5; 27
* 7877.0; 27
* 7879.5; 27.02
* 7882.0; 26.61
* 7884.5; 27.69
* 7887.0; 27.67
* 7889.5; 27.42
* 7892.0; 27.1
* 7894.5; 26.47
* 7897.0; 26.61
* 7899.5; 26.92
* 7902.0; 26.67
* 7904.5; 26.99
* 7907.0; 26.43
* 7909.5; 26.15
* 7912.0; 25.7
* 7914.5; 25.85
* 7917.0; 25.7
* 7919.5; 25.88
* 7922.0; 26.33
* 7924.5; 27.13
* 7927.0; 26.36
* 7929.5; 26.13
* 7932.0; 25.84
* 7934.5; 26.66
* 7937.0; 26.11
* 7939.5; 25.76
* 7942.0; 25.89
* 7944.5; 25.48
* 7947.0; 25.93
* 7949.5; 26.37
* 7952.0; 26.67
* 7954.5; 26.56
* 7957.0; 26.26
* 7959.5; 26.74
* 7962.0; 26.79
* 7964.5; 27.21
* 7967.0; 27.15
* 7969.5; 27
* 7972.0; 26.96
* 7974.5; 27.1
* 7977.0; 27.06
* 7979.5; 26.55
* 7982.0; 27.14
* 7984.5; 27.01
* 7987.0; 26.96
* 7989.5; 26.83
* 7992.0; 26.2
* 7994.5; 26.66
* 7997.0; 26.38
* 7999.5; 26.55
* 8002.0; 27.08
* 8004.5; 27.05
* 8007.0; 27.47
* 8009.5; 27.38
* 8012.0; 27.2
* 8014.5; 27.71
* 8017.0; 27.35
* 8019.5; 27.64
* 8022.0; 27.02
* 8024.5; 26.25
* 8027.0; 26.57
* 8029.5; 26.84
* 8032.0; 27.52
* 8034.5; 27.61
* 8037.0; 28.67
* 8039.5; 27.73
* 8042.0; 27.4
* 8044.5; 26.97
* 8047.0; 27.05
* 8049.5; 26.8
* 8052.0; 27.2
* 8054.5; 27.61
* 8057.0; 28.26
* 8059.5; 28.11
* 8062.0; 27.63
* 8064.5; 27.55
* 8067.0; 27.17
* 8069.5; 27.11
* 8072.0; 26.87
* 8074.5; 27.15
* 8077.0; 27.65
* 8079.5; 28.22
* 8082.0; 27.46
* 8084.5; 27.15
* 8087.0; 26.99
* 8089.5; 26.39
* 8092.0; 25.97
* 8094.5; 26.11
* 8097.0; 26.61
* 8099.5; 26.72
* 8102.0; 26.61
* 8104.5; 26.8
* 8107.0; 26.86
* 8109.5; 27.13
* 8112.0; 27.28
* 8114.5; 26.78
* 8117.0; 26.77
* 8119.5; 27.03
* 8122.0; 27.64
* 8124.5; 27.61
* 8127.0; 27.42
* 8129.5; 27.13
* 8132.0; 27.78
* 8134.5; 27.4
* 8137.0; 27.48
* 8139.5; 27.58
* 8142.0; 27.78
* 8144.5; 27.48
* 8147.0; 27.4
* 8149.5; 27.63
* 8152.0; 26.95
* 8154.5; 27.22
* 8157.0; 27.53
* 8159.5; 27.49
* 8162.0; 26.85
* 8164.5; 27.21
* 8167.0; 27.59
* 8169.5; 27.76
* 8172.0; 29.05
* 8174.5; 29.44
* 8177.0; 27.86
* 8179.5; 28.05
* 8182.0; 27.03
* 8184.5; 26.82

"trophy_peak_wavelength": 7924.5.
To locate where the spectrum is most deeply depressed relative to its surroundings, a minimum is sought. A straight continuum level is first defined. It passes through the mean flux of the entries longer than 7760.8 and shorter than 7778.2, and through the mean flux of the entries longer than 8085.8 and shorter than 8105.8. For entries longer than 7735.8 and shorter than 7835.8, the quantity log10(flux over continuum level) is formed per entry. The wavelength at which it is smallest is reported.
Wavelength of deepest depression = 7747.0 angstroms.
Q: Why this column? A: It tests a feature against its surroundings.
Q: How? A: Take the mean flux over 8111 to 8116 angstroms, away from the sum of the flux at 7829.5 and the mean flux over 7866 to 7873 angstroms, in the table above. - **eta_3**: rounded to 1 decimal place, 27.6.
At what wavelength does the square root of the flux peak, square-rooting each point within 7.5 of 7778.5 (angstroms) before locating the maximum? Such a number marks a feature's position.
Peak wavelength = 7779.5 angstroms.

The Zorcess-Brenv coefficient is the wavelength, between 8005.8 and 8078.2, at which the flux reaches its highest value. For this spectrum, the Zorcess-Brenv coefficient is 8037.0 angstroms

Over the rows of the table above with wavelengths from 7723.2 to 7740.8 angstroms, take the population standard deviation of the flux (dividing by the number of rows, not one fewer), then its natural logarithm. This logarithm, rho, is -0.71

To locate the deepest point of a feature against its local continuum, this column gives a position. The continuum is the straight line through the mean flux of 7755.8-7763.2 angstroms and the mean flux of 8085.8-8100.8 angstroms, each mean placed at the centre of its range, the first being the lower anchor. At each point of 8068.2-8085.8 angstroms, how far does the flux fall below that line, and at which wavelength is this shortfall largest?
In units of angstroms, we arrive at 8072.0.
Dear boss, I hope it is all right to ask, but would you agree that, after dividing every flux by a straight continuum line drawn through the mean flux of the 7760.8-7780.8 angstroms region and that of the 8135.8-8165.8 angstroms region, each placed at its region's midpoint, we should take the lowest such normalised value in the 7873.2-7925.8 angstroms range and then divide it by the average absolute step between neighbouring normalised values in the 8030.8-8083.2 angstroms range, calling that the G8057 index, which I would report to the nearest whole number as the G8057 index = 63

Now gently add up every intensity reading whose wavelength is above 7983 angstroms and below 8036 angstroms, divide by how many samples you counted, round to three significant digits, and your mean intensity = 27.0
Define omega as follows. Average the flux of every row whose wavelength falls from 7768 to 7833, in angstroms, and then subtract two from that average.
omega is 25.4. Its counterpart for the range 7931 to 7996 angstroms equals 24.6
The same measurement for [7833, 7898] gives 25.2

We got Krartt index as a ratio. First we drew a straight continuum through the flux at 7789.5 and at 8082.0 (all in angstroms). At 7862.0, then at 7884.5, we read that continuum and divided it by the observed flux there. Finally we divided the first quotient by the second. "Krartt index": 1.00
